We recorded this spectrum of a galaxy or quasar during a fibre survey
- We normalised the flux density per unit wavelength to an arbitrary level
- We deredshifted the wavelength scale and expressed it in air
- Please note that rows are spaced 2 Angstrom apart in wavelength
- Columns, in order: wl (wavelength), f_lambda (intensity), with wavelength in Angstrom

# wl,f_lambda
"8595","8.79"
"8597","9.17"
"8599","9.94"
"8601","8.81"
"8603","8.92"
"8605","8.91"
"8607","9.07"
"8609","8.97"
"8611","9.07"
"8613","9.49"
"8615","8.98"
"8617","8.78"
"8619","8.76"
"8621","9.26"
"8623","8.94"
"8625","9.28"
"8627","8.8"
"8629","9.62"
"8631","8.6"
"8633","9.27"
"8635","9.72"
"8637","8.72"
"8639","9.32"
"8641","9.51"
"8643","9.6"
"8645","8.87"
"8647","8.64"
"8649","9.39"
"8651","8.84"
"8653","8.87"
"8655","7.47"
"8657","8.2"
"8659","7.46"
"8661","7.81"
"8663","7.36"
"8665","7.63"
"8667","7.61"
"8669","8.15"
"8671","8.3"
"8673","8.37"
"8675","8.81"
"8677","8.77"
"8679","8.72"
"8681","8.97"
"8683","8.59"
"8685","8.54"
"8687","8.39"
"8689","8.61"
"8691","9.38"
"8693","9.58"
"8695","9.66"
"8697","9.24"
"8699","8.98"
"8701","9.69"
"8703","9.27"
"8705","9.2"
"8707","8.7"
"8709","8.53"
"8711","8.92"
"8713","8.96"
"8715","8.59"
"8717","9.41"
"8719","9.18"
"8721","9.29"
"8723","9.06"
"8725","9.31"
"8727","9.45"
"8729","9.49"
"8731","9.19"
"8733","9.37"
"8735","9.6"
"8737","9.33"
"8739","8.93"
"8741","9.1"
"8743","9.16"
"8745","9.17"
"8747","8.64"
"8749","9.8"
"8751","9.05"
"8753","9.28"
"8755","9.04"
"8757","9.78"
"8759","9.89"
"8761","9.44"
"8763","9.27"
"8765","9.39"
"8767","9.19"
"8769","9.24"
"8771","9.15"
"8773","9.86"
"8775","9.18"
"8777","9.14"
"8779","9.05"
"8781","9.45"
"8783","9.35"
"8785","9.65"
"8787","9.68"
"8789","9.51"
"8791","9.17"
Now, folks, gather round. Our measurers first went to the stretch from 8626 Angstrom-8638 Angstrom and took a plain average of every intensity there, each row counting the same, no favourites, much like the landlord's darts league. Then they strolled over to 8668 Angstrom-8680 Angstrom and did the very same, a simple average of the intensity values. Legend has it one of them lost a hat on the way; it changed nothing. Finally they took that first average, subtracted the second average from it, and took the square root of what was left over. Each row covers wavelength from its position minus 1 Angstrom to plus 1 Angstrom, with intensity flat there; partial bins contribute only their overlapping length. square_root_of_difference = 0.78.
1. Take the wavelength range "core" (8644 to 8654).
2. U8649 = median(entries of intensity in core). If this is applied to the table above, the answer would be 8.87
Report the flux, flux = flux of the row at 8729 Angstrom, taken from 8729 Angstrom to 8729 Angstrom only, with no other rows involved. 9.49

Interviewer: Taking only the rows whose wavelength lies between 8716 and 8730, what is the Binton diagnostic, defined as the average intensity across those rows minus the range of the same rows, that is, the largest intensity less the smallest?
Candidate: 8.9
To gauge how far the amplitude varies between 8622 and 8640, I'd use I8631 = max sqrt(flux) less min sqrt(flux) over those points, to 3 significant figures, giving 0.185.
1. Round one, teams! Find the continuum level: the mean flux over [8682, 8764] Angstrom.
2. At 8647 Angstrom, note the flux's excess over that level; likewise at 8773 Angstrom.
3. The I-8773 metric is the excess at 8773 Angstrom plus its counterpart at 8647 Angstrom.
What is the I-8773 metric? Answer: 0.2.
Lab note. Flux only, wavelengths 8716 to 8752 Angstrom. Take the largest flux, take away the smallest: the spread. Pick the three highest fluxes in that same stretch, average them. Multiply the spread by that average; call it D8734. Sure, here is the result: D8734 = 11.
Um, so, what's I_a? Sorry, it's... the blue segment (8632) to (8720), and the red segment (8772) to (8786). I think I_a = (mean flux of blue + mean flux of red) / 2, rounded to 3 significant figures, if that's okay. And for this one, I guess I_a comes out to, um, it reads 9.08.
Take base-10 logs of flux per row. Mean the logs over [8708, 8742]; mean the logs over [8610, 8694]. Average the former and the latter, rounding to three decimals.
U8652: 0.951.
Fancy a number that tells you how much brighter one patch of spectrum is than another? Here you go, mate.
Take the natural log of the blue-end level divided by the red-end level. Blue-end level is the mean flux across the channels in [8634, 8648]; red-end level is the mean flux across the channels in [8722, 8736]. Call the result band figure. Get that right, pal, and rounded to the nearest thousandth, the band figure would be -0.017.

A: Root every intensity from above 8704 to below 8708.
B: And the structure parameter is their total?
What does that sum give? 5.98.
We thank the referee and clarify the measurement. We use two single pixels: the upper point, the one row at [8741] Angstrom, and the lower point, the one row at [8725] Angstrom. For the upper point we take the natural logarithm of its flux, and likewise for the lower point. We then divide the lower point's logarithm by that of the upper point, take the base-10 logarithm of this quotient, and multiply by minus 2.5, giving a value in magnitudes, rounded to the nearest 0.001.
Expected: -0.011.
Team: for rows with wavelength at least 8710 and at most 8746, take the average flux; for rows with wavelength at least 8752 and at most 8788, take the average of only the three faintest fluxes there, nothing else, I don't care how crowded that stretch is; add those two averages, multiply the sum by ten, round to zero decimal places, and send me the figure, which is 183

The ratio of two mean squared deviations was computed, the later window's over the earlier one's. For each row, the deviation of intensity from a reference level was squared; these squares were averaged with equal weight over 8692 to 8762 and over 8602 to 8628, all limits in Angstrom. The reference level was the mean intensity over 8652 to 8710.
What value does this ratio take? 2.3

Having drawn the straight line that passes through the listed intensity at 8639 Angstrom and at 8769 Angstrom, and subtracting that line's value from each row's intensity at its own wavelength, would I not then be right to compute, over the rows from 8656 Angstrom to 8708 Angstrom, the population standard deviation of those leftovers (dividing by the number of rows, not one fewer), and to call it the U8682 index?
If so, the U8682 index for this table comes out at 0.670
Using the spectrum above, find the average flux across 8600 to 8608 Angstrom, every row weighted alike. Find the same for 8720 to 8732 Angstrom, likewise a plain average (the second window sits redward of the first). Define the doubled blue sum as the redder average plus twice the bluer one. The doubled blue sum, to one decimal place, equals 27.2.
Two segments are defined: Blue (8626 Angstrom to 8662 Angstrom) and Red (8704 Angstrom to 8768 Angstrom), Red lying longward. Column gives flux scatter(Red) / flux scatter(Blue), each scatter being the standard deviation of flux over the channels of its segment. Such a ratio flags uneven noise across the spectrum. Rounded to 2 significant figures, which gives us 0.47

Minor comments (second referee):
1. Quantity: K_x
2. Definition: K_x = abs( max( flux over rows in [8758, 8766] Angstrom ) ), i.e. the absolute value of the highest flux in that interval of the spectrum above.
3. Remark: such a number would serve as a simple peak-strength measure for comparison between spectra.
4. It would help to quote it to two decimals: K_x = 9.89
